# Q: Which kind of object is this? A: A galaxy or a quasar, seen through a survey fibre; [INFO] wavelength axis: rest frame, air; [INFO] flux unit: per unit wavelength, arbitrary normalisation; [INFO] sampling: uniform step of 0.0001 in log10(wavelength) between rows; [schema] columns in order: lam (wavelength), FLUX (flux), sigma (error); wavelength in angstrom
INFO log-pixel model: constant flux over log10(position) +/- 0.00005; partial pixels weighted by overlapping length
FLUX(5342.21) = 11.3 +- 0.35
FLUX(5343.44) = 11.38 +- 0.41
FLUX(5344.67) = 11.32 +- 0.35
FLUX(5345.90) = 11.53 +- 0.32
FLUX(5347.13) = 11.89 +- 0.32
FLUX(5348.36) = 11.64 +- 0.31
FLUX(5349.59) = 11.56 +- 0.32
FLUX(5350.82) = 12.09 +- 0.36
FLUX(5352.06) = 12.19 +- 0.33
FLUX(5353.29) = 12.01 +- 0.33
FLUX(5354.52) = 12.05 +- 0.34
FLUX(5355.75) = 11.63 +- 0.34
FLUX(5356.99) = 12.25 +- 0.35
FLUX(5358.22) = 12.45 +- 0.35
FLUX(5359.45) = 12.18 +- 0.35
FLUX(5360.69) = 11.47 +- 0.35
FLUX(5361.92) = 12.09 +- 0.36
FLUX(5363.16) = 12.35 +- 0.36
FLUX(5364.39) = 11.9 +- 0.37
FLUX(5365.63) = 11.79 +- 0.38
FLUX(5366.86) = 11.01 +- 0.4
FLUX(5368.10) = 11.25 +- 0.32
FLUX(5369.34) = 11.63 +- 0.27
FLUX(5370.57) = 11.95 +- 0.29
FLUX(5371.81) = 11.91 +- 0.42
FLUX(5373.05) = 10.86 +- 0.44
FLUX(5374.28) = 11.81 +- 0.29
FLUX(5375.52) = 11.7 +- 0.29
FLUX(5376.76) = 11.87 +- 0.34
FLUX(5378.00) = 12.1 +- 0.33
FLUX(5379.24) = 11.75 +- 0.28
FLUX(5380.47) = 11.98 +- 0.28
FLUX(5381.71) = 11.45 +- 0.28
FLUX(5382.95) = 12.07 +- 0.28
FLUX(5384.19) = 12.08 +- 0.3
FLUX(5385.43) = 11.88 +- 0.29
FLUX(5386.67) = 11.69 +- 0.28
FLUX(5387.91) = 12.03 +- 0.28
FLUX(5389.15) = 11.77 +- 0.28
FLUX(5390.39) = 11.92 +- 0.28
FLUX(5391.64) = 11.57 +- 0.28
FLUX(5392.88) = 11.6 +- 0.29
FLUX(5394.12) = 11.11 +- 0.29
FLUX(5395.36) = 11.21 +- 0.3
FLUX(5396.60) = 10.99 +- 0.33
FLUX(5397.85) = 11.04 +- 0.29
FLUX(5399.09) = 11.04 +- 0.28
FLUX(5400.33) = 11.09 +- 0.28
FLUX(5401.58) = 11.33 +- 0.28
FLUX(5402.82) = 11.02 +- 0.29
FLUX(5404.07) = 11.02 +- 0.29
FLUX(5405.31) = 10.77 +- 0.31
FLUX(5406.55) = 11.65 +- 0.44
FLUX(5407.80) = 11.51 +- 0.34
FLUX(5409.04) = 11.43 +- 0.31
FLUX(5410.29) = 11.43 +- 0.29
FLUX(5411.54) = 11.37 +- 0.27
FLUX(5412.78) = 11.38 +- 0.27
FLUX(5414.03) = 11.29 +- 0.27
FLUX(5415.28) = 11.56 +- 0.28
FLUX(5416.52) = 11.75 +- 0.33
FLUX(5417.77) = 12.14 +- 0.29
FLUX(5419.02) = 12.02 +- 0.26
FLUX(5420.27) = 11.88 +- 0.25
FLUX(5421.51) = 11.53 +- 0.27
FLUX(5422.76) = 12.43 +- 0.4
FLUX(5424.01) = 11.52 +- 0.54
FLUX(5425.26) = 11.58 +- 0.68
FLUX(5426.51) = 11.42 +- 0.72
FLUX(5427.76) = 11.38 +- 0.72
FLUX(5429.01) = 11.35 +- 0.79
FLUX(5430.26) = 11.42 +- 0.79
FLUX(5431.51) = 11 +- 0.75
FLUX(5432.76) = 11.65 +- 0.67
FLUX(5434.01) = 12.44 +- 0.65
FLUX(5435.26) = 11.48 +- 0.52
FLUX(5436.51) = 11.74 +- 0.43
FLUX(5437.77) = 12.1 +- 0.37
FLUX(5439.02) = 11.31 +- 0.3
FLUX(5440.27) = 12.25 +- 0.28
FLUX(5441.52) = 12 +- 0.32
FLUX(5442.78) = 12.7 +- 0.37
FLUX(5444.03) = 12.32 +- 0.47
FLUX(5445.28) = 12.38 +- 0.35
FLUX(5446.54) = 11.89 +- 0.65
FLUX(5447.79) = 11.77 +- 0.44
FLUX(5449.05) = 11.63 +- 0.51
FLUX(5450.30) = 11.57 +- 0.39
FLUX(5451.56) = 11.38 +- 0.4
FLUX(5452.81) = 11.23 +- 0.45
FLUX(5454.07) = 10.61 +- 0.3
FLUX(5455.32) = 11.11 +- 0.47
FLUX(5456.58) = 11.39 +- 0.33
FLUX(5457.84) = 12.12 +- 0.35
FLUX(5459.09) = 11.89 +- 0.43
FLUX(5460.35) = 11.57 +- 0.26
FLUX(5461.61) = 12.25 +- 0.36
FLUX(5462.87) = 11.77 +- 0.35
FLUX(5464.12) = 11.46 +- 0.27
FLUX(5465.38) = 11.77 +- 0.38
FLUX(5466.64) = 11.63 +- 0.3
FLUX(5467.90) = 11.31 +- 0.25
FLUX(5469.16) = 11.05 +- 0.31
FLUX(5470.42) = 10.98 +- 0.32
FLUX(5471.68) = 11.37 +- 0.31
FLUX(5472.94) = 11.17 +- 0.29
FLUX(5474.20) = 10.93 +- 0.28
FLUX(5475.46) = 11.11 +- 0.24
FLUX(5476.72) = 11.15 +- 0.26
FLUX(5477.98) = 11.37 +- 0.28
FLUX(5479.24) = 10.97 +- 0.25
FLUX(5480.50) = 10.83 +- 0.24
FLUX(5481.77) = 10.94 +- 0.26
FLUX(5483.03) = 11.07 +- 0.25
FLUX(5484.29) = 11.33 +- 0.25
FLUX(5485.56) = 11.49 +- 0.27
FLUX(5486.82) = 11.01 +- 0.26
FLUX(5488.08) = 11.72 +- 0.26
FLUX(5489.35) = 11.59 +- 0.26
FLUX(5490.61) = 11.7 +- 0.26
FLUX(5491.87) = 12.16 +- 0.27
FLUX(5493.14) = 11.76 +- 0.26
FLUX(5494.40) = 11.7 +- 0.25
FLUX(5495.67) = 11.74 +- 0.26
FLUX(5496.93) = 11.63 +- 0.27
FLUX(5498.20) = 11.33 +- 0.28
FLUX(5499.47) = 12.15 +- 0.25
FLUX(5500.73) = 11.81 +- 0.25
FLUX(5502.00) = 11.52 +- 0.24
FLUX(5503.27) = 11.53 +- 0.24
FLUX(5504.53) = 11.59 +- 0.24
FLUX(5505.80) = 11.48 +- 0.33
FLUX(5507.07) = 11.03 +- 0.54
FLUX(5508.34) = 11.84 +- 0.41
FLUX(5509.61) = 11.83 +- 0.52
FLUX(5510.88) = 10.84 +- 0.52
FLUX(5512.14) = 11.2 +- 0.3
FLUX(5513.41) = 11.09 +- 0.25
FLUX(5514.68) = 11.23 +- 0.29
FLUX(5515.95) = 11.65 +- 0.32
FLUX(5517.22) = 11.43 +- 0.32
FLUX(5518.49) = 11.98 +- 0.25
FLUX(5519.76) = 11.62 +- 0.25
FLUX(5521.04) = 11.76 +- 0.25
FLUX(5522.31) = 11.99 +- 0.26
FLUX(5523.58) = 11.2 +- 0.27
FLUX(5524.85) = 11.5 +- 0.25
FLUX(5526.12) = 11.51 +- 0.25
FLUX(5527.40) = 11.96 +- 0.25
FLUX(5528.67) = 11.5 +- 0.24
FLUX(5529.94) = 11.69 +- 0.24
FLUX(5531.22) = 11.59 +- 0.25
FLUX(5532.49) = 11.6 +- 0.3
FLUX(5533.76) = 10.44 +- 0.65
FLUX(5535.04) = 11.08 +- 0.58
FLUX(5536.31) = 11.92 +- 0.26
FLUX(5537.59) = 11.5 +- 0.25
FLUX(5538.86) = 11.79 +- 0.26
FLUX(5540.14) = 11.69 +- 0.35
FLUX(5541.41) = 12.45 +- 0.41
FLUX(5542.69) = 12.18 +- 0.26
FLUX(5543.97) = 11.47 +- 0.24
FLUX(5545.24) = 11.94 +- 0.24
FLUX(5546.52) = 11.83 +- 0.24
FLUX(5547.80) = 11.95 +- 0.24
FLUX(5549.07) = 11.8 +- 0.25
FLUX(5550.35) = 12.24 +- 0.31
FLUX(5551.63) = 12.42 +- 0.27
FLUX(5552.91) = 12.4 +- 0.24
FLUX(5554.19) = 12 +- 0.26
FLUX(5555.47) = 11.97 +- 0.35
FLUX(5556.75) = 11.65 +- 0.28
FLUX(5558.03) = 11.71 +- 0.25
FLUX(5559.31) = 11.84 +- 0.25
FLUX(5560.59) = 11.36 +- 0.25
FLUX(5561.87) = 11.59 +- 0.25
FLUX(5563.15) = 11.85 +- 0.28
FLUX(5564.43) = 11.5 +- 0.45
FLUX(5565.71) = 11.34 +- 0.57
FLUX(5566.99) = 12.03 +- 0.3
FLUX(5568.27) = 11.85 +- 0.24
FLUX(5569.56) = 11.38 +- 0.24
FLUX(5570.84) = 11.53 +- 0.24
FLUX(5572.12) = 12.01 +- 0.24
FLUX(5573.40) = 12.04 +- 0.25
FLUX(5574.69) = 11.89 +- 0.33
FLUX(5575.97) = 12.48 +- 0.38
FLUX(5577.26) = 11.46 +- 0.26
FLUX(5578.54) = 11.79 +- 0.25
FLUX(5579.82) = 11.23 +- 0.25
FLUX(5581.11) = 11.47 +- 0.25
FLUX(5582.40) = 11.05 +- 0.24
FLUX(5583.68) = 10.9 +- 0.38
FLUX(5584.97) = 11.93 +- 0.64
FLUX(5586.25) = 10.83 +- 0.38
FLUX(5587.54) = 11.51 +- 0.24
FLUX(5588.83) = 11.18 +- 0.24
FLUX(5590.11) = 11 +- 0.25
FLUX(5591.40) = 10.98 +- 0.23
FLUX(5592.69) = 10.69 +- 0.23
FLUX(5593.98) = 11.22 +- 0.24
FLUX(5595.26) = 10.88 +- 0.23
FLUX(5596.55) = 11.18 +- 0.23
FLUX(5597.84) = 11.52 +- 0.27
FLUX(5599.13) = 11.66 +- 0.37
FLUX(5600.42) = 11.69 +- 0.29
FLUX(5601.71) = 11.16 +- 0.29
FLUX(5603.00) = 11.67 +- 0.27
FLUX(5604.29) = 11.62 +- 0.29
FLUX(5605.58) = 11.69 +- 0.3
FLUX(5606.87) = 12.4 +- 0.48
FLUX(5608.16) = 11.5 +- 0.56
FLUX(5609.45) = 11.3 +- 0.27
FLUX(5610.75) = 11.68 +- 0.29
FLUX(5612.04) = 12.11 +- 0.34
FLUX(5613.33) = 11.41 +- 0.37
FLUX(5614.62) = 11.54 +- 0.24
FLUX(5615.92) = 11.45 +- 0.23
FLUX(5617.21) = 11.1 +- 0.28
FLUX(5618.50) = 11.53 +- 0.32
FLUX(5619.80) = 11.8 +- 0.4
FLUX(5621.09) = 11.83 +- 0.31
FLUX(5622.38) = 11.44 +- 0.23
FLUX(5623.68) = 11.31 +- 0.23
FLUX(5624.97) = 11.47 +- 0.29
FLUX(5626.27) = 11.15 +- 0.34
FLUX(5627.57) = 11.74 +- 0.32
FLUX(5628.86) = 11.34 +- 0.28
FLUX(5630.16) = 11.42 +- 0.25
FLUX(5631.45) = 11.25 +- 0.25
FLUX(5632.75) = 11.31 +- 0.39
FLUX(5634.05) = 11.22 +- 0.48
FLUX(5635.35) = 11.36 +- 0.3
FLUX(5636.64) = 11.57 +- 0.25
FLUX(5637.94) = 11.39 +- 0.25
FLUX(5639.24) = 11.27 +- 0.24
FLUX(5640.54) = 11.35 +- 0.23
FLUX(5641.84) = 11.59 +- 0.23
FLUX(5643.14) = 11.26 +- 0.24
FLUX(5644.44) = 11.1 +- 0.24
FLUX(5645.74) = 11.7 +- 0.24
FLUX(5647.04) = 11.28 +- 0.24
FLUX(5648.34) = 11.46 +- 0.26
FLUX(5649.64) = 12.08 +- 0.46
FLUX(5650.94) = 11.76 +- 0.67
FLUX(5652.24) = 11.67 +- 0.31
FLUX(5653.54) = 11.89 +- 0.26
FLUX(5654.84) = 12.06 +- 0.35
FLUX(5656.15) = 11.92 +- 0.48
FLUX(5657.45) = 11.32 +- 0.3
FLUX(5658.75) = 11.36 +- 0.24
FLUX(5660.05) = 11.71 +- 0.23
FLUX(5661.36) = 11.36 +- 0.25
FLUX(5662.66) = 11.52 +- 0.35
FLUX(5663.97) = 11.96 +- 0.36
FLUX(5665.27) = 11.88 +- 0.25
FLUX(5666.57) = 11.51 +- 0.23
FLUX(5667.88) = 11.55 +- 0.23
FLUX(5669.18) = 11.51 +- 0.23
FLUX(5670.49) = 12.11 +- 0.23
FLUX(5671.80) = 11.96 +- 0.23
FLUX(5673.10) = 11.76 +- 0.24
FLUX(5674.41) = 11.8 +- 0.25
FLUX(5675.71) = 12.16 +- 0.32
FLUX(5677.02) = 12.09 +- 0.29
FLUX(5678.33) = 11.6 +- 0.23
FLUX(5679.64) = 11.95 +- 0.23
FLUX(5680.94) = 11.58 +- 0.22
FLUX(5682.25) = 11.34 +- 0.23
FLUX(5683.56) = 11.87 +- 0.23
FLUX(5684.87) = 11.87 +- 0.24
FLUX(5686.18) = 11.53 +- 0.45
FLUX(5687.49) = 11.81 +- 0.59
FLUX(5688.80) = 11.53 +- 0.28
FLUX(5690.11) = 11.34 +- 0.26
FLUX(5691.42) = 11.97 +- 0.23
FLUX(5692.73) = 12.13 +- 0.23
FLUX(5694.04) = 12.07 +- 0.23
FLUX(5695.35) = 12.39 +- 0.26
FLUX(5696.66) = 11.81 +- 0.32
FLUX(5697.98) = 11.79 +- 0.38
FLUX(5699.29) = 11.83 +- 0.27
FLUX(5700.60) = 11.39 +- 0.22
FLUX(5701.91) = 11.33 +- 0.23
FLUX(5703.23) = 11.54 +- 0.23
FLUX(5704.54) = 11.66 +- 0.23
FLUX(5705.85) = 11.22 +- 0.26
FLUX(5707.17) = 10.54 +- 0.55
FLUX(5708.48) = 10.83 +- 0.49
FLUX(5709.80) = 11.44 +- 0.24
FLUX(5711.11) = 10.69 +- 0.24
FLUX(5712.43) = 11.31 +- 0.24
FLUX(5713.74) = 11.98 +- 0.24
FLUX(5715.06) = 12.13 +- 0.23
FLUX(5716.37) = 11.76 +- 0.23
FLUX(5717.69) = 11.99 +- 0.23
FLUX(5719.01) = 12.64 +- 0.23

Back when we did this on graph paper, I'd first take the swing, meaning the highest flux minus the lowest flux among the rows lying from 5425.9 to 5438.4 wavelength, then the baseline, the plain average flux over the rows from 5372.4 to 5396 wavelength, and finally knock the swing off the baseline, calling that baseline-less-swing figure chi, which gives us 10.3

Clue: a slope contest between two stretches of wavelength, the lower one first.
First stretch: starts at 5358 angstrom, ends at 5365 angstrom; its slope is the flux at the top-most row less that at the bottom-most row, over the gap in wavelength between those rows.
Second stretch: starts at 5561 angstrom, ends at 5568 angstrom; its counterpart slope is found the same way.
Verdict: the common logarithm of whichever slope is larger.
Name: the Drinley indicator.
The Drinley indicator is -1.1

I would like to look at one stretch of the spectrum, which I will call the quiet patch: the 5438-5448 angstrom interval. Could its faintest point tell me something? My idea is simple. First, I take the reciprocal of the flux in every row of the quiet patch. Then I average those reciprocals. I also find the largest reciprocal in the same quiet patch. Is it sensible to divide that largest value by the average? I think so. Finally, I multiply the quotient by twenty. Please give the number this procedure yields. 21.3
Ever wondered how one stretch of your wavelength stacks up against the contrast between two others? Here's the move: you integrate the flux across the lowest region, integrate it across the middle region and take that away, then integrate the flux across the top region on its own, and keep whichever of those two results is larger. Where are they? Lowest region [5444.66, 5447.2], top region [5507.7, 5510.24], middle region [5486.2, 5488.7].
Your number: 30.0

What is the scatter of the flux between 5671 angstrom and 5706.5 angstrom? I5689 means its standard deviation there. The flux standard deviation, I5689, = 0.29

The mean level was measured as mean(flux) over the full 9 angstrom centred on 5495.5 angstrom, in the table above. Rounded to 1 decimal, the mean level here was 11.8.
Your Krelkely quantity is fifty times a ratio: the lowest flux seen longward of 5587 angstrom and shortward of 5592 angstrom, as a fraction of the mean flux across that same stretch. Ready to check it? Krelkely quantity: 49.2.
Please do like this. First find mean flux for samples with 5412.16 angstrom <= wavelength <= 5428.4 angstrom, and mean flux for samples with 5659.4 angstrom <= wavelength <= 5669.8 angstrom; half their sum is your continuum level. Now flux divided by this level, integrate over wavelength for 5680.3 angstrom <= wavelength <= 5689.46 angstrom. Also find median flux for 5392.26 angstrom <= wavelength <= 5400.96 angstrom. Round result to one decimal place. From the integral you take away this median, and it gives -1.9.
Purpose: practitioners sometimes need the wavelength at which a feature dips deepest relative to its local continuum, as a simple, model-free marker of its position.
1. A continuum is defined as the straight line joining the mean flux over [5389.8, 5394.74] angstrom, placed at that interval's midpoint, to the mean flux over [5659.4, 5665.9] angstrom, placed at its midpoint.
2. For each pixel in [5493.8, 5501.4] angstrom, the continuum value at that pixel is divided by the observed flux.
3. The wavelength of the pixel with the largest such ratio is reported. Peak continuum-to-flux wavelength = 5498.20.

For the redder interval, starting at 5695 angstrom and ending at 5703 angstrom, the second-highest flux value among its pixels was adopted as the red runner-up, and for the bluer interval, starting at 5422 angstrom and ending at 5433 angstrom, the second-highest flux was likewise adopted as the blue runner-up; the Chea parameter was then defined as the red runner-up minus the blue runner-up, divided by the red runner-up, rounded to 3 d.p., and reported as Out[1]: 0.015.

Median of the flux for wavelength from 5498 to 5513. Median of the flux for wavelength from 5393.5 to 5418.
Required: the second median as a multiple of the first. 0.981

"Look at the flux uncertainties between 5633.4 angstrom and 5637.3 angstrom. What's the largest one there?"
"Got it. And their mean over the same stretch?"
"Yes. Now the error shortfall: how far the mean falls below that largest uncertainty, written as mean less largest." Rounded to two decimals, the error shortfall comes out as -0.14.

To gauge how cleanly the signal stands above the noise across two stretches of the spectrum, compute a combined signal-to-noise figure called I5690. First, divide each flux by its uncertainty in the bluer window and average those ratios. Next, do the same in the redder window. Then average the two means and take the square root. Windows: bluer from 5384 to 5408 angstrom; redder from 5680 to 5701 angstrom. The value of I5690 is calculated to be 6.42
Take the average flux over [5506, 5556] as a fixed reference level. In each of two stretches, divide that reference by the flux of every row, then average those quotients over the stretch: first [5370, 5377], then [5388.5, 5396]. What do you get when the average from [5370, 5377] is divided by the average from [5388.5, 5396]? 0.99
